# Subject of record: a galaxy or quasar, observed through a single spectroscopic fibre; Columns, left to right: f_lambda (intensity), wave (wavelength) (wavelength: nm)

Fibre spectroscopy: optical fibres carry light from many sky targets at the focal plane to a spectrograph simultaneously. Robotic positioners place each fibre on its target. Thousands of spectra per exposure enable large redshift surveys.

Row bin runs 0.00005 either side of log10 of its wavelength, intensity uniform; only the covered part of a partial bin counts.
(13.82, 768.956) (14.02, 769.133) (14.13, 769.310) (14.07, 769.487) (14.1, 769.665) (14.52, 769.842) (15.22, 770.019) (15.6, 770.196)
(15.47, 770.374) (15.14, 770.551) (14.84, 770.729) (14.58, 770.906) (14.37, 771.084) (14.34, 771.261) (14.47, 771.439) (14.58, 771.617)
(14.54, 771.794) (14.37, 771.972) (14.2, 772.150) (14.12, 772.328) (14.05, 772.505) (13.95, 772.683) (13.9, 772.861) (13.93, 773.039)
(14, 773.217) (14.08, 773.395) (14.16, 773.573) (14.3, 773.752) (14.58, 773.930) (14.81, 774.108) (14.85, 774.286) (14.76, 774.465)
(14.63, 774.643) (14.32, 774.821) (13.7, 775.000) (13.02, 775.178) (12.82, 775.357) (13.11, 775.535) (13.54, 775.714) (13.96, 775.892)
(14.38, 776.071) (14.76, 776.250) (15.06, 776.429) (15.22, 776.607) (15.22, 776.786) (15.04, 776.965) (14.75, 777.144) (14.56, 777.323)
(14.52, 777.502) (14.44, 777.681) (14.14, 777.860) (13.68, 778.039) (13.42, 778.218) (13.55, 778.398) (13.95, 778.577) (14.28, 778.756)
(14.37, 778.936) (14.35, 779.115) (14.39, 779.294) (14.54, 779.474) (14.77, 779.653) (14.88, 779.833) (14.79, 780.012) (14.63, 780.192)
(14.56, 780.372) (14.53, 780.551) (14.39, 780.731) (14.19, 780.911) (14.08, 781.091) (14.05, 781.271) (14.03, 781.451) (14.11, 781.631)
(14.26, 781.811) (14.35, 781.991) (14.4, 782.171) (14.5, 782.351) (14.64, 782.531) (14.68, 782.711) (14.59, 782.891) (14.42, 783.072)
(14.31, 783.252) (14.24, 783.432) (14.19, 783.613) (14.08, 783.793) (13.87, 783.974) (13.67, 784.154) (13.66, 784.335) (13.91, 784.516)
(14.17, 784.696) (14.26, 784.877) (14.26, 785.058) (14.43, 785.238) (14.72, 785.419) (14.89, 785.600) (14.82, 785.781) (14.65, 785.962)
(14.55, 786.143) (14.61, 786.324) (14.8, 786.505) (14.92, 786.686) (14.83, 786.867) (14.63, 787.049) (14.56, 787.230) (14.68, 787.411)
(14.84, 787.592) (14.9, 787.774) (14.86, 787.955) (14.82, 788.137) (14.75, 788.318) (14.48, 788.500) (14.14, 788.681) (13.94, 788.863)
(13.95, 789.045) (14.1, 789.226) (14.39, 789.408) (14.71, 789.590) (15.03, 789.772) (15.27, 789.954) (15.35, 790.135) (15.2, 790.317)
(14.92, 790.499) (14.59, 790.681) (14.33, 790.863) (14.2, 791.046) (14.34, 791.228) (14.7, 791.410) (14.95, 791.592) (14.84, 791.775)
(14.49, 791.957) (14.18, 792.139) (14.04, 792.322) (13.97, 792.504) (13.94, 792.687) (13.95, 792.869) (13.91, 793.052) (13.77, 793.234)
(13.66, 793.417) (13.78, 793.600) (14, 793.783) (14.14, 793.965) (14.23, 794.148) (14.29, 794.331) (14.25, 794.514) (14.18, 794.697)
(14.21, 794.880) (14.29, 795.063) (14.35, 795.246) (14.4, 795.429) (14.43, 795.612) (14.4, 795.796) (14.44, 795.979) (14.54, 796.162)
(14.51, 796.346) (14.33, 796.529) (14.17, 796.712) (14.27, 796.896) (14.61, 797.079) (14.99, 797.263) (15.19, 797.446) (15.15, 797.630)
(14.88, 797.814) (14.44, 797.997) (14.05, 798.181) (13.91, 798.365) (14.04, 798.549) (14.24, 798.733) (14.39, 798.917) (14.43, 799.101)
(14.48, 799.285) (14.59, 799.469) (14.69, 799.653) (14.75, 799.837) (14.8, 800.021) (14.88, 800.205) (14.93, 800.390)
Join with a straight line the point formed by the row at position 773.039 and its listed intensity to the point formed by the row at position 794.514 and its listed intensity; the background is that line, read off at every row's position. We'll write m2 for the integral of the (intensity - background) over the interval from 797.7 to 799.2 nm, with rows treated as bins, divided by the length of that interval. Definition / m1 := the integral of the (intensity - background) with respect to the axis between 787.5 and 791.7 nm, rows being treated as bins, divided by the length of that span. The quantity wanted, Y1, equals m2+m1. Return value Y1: 0.47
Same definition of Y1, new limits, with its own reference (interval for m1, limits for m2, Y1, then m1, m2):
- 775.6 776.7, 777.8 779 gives 0.37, 0.48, -0.11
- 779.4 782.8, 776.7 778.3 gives 0.82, 0.39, 0.43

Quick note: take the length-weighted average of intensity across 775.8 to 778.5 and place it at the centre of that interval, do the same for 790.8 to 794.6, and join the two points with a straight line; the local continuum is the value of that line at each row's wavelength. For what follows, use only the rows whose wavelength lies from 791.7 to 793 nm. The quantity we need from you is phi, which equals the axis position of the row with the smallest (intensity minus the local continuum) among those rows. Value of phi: 792.687 nm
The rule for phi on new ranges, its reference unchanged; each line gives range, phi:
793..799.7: 793.417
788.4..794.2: 793.417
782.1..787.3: 784.335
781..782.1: 781.451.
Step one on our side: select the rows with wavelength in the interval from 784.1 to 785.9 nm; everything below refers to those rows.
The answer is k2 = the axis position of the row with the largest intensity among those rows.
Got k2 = 785.600 nm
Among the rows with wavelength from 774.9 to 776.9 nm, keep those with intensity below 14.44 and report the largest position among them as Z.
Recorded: 776.071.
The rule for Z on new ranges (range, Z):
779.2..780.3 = 779.294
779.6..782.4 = 782.171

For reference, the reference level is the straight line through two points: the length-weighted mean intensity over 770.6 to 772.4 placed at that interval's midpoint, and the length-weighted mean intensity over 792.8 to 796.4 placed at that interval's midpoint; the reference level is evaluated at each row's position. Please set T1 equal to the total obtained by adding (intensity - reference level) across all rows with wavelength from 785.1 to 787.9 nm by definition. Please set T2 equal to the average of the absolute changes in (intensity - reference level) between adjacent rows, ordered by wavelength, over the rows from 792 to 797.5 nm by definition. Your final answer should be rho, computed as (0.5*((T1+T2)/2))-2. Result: -0.3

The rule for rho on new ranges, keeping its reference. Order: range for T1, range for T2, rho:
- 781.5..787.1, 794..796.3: -1.2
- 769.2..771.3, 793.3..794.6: -1.3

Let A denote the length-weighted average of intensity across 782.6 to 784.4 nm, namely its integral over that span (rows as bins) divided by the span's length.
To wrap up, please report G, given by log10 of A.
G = 1.15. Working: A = 14.2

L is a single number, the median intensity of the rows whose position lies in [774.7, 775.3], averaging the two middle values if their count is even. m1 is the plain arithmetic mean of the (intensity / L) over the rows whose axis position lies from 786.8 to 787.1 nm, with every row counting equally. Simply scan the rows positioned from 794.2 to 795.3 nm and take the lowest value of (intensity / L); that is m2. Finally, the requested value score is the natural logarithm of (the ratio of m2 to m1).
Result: -0.038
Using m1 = 1.08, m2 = 1.04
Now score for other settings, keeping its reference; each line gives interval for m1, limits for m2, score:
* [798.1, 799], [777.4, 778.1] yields -0.032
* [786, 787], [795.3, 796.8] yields -0.040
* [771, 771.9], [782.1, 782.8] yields -0.004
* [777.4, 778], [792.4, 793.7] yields -0.050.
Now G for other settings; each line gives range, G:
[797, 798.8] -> 1.16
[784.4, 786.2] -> 1.16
